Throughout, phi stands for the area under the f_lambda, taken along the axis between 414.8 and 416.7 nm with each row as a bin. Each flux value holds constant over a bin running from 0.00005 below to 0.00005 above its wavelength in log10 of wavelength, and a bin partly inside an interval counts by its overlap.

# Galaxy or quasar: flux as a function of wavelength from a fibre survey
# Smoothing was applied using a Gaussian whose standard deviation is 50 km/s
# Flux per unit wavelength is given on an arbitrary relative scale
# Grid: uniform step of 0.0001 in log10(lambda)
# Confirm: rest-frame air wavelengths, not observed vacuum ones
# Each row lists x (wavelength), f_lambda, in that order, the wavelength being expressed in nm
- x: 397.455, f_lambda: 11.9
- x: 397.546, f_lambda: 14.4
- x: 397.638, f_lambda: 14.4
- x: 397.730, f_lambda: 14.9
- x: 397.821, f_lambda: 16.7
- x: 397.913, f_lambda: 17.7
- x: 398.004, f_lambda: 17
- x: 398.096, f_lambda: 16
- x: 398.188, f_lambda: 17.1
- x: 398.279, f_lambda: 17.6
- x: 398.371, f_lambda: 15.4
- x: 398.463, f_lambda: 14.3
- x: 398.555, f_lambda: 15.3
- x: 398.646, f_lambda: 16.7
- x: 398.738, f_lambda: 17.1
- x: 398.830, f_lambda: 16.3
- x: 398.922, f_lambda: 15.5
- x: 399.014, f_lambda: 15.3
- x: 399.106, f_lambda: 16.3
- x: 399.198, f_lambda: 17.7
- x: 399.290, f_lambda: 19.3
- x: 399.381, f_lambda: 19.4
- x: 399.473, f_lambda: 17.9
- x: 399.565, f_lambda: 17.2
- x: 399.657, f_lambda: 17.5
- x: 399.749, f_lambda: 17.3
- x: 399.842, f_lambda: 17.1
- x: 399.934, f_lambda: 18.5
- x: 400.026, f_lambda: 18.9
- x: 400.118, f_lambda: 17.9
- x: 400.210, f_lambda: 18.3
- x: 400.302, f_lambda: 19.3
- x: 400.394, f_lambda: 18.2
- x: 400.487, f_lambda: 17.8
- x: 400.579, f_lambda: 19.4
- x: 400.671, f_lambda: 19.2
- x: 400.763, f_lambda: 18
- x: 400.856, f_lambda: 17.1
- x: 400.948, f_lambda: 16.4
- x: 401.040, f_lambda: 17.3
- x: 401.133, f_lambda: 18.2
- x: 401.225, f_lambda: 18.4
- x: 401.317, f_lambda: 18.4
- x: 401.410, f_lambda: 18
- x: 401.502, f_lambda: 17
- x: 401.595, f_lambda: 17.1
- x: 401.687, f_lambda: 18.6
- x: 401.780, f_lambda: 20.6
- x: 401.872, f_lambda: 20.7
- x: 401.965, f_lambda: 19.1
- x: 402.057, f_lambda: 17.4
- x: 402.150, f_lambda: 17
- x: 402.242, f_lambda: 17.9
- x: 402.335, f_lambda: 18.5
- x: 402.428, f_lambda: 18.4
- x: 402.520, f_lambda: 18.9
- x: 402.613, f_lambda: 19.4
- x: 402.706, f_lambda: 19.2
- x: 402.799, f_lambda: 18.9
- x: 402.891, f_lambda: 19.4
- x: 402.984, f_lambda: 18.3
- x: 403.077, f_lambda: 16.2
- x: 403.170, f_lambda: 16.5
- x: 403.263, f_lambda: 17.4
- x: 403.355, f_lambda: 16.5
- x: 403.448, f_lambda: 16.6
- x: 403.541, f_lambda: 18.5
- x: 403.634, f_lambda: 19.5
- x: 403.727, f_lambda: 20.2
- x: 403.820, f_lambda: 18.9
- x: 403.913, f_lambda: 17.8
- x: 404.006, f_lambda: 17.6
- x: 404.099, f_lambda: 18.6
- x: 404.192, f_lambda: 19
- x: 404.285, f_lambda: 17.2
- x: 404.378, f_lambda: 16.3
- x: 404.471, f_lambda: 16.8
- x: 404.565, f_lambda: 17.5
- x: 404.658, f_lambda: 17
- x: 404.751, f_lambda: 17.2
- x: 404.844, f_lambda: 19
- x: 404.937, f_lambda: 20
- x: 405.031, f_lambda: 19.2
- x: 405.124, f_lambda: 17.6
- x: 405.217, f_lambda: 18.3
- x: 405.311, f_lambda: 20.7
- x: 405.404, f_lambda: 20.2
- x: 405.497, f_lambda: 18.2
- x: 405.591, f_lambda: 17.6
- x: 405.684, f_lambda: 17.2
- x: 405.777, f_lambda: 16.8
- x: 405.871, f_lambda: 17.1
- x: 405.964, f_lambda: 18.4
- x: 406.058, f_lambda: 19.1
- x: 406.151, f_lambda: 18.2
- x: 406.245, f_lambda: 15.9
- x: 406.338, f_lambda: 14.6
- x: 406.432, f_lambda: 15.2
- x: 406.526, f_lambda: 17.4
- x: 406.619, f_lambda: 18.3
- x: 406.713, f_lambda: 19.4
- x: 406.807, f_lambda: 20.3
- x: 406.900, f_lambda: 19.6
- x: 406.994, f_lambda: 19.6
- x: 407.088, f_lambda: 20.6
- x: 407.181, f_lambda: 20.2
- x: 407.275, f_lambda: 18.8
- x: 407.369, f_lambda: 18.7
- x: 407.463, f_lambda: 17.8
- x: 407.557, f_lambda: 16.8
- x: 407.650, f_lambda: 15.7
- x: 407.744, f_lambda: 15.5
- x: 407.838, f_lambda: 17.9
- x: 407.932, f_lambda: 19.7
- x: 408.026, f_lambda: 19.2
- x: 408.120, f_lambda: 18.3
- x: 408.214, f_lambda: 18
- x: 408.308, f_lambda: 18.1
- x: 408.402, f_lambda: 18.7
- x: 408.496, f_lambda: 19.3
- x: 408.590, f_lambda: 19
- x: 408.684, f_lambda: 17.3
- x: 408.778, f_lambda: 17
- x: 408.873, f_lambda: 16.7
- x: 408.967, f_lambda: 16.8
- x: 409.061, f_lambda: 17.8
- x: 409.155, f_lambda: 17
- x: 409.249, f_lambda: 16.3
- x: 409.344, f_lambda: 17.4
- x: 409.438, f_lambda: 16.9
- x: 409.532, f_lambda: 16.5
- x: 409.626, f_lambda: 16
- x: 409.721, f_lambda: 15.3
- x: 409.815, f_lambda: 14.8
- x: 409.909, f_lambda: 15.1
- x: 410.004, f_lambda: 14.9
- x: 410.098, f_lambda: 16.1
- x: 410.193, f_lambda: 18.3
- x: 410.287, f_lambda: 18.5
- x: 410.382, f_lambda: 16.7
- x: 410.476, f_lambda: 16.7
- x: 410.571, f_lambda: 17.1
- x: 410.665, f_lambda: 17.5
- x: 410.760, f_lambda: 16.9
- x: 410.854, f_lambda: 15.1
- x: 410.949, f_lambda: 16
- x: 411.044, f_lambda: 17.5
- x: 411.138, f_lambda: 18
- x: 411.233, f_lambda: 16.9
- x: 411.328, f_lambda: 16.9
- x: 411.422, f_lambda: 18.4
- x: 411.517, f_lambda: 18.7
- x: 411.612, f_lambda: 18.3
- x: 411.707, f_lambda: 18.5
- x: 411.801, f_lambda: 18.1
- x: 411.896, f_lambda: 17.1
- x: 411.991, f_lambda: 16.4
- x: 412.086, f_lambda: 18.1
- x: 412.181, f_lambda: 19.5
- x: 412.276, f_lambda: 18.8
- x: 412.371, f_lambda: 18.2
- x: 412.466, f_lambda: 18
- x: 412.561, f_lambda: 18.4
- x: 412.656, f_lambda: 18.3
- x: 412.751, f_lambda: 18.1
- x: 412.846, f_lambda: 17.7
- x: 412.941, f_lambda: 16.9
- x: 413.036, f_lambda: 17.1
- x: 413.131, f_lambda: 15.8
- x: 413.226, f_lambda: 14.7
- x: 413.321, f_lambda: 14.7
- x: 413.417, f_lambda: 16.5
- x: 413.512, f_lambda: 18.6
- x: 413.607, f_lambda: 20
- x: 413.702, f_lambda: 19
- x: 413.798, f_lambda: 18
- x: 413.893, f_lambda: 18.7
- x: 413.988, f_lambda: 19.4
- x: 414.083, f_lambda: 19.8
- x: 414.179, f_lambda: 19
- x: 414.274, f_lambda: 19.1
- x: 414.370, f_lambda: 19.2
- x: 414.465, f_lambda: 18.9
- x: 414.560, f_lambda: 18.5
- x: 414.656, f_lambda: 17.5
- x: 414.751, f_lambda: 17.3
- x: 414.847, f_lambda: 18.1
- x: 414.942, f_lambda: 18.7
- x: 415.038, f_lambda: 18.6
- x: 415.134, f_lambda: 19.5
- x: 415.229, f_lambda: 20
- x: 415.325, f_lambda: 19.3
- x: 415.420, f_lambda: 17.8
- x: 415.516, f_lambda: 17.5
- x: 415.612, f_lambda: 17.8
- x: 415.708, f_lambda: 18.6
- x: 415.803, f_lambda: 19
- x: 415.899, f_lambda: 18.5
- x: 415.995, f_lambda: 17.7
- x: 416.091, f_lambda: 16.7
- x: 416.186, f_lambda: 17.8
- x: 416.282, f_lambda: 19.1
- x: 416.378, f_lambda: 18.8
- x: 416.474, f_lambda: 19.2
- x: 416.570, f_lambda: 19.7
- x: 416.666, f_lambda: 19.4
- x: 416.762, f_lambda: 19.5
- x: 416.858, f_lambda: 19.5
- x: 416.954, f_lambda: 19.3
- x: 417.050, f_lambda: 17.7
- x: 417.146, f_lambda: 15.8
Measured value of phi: 35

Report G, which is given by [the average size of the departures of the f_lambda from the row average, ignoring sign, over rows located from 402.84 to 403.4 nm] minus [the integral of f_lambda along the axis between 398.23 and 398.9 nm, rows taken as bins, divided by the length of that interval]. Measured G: -15.1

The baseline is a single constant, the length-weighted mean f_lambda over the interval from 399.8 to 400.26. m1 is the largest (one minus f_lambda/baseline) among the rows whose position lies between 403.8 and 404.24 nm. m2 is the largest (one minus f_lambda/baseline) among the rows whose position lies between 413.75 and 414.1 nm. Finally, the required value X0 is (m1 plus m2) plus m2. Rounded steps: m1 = 0.03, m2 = 0.010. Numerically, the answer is 0.05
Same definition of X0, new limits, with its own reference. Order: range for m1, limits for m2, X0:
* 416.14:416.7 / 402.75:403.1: 0.24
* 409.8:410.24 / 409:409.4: 0.39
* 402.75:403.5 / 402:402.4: 0.24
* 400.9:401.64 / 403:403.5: 0.32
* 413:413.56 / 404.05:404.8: 0.40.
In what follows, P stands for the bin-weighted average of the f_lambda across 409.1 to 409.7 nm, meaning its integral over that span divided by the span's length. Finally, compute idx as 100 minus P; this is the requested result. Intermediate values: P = 16.6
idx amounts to 83.4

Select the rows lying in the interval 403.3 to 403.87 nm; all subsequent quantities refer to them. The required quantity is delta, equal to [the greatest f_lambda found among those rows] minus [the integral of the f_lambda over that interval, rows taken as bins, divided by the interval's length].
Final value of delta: 1.8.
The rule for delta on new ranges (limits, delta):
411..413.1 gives 1.6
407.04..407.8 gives 2.6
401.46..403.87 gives 2.4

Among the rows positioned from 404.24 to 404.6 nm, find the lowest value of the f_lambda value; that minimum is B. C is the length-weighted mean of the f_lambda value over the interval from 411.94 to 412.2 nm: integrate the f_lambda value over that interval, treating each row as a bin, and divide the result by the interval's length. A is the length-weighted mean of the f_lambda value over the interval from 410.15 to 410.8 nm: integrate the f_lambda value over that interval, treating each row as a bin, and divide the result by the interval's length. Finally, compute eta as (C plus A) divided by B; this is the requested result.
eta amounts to 2.16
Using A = 17.4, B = 16.3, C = 17.8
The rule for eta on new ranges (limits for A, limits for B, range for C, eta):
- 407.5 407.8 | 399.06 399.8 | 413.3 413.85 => 2.09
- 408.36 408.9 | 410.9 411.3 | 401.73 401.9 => 2.41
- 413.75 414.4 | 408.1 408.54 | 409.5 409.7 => 1.95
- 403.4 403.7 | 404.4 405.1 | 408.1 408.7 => 2.19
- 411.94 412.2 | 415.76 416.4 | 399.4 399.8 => 2.12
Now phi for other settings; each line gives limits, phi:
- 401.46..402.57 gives 20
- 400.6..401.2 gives 11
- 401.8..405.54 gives 68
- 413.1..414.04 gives 17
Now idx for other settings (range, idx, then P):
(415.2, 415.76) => 81.5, 18.5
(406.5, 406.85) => 81.1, 18.9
